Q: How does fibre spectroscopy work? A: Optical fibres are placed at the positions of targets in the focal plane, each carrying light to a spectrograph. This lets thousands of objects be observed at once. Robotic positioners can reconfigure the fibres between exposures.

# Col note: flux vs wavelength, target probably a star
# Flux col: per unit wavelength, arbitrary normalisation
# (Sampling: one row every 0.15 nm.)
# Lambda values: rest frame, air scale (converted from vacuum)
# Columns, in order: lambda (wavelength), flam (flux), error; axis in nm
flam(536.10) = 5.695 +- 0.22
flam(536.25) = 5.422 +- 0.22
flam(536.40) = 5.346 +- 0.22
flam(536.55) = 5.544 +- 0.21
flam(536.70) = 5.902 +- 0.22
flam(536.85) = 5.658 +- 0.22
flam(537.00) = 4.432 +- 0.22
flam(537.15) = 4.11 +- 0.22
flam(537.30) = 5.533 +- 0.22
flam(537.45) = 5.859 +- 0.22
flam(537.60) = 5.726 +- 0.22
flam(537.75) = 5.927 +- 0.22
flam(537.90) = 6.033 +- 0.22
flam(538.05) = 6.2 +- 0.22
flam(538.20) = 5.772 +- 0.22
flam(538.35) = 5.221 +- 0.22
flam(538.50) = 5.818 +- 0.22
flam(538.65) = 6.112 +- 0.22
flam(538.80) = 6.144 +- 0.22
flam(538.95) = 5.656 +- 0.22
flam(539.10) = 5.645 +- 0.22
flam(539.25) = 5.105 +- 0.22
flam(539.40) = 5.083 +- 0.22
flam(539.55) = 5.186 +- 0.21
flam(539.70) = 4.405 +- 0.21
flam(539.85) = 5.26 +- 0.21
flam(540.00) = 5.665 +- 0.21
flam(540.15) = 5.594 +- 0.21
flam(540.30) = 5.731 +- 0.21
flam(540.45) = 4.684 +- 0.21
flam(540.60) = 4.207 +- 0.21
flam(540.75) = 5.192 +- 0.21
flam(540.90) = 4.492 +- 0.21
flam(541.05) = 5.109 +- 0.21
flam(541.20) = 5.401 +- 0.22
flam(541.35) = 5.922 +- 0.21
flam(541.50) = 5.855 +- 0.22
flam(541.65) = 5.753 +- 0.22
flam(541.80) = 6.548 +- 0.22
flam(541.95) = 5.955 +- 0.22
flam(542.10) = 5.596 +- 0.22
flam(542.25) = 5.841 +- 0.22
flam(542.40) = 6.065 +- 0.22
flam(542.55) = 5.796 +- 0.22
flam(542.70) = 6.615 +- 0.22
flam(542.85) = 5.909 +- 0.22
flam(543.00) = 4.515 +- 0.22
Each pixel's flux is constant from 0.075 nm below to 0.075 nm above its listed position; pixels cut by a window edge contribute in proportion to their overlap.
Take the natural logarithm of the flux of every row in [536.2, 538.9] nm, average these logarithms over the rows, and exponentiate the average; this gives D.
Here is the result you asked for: 5.6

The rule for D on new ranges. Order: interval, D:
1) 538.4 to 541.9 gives 5.4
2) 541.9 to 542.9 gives 6.0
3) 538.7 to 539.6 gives 5.5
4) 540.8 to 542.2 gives 5.6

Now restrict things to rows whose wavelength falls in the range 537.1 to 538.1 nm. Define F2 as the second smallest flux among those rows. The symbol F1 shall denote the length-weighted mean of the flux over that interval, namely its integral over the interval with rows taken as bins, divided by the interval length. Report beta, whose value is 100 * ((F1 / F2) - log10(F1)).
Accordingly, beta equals 27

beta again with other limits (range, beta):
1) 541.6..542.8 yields 27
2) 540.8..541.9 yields 35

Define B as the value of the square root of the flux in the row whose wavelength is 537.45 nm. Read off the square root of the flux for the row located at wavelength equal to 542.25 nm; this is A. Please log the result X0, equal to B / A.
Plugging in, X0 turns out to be 1.00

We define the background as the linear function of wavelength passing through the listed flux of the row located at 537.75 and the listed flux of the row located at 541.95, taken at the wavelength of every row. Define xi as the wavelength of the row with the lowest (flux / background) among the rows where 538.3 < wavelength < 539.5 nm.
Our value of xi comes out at 539.40 nm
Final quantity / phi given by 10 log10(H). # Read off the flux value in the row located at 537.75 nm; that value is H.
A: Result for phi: 7.73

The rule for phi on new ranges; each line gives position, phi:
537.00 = 6.47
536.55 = 7.44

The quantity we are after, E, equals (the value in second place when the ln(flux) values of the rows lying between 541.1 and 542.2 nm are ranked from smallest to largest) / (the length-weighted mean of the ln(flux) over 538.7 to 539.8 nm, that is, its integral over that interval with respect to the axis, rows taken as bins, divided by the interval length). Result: 1.03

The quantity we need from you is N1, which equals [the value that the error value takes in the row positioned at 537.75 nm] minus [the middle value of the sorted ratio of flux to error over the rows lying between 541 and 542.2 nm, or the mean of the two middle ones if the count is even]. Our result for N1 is -26.2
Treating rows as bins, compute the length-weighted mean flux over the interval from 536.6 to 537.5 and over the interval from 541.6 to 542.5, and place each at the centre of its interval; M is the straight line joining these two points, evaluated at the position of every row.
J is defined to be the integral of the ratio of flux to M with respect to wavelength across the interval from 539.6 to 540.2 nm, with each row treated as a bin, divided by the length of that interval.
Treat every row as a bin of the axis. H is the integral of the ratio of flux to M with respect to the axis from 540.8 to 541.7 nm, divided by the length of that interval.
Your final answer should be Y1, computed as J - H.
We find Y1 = 0.00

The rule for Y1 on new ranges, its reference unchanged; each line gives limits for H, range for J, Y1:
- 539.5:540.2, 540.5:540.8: -0.11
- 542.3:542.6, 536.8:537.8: 0.02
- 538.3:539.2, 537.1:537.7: -0.03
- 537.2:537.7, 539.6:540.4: -0.13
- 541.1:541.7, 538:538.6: 0.09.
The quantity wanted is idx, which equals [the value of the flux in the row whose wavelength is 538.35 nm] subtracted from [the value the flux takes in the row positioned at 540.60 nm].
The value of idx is -1.0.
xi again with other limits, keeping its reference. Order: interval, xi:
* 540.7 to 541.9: 540.90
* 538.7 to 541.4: 540.60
